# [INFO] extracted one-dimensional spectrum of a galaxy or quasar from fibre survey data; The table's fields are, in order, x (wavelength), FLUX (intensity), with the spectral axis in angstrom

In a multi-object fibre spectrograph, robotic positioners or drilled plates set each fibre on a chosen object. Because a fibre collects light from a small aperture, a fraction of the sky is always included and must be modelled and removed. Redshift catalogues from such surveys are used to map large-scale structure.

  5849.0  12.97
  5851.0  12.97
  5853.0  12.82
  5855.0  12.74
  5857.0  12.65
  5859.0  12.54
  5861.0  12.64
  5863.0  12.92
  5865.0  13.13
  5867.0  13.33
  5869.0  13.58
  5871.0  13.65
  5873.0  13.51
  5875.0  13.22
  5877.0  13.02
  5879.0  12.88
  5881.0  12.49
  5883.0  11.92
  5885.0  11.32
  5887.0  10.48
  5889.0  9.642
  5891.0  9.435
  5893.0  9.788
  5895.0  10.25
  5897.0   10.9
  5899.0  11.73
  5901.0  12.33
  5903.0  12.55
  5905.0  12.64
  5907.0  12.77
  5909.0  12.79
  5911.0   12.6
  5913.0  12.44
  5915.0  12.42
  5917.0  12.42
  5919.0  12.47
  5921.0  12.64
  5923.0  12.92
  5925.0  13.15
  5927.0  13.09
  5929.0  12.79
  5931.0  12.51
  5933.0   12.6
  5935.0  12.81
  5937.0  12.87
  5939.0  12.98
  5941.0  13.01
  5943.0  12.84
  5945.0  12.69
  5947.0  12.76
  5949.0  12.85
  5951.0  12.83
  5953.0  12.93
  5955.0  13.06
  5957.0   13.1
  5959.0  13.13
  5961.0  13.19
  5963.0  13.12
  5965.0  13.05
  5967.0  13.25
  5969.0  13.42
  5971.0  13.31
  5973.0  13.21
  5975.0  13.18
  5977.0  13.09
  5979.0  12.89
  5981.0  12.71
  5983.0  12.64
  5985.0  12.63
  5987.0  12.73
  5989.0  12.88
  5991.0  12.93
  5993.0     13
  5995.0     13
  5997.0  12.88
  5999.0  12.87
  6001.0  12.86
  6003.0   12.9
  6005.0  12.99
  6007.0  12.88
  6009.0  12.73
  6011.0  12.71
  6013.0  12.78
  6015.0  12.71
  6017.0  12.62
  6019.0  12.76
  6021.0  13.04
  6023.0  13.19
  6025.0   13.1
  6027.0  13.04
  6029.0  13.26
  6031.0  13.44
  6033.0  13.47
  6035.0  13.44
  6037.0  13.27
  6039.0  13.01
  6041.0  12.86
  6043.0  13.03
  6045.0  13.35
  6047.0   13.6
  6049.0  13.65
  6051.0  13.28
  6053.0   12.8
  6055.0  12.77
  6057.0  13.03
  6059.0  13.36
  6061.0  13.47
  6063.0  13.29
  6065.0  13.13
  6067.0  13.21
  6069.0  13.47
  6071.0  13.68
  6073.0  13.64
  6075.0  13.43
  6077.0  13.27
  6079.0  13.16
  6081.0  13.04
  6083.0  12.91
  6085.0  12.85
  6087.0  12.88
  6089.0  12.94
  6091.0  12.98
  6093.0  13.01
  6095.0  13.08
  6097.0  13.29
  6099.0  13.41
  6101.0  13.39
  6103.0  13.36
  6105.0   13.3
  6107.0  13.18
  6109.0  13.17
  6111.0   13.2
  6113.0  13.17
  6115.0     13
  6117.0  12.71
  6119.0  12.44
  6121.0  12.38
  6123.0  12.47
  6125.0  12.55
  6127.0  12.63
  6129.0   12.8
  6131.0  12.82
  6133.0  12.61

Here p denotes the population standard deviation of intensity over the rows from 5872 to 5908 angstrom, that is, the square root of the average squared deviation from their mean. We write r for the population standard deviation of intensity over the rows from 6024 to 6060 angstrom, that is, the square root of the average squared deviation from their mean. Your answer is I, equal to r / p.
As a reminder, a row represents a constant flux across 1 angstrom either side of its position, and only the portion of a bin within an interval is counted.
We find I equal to 0.2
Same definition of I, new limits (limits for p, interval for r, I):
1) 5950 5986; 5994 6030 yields 0.8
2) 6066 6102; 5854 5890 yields 4.2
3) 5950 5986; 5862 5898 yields 6.7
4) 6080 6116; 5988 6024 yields 0.8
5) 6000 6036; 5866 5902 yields 5.4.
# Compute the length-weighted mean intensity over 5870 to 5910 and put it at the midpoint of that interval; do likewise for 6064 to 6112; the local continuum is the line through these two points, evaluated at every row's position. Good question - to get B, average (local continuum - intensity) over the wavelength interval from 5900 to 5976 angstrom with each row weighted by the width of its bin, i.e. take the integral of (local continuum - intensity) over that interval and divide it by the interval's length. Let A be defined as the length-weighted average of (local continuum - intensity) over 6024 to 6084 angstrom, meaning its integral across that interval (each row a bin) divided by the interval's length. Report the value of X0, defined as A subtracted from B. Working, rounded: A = -0.27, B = -0.7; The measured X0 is -0.4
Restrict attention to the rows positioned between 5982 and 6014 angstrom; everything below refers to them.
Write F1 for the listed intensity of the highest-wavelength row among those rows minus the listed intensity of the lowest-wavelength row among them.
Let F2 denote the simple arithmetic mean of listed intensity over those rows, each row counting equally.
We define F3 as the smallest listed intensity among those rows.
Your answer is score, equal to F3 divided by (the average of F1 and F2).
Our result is 1.95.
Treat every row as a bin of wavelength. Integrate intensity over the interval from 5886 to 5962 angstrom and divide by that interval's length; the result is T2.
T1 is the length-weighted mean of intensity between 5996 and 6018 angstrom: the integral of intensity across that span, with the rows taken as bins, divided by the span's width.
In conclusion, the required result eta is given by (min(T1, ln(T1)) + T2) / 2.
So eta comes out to 7.44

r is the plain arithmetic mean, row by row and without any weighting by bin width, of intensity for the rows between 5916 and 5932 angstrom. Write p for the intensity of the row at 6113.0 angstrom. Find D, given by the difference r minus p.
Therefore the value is -0.42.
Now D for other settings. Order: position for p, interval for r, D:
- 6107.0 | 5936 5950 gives -0.32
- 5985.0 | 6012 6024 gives 0.22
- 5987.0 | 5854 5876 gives 0.35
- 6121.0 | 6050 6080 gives 0.89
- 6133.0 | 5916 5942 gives 0.18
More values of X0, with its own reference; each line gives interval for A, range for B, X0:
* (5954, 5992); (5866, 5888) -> -0.3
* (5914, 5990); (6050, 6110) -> 0.6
